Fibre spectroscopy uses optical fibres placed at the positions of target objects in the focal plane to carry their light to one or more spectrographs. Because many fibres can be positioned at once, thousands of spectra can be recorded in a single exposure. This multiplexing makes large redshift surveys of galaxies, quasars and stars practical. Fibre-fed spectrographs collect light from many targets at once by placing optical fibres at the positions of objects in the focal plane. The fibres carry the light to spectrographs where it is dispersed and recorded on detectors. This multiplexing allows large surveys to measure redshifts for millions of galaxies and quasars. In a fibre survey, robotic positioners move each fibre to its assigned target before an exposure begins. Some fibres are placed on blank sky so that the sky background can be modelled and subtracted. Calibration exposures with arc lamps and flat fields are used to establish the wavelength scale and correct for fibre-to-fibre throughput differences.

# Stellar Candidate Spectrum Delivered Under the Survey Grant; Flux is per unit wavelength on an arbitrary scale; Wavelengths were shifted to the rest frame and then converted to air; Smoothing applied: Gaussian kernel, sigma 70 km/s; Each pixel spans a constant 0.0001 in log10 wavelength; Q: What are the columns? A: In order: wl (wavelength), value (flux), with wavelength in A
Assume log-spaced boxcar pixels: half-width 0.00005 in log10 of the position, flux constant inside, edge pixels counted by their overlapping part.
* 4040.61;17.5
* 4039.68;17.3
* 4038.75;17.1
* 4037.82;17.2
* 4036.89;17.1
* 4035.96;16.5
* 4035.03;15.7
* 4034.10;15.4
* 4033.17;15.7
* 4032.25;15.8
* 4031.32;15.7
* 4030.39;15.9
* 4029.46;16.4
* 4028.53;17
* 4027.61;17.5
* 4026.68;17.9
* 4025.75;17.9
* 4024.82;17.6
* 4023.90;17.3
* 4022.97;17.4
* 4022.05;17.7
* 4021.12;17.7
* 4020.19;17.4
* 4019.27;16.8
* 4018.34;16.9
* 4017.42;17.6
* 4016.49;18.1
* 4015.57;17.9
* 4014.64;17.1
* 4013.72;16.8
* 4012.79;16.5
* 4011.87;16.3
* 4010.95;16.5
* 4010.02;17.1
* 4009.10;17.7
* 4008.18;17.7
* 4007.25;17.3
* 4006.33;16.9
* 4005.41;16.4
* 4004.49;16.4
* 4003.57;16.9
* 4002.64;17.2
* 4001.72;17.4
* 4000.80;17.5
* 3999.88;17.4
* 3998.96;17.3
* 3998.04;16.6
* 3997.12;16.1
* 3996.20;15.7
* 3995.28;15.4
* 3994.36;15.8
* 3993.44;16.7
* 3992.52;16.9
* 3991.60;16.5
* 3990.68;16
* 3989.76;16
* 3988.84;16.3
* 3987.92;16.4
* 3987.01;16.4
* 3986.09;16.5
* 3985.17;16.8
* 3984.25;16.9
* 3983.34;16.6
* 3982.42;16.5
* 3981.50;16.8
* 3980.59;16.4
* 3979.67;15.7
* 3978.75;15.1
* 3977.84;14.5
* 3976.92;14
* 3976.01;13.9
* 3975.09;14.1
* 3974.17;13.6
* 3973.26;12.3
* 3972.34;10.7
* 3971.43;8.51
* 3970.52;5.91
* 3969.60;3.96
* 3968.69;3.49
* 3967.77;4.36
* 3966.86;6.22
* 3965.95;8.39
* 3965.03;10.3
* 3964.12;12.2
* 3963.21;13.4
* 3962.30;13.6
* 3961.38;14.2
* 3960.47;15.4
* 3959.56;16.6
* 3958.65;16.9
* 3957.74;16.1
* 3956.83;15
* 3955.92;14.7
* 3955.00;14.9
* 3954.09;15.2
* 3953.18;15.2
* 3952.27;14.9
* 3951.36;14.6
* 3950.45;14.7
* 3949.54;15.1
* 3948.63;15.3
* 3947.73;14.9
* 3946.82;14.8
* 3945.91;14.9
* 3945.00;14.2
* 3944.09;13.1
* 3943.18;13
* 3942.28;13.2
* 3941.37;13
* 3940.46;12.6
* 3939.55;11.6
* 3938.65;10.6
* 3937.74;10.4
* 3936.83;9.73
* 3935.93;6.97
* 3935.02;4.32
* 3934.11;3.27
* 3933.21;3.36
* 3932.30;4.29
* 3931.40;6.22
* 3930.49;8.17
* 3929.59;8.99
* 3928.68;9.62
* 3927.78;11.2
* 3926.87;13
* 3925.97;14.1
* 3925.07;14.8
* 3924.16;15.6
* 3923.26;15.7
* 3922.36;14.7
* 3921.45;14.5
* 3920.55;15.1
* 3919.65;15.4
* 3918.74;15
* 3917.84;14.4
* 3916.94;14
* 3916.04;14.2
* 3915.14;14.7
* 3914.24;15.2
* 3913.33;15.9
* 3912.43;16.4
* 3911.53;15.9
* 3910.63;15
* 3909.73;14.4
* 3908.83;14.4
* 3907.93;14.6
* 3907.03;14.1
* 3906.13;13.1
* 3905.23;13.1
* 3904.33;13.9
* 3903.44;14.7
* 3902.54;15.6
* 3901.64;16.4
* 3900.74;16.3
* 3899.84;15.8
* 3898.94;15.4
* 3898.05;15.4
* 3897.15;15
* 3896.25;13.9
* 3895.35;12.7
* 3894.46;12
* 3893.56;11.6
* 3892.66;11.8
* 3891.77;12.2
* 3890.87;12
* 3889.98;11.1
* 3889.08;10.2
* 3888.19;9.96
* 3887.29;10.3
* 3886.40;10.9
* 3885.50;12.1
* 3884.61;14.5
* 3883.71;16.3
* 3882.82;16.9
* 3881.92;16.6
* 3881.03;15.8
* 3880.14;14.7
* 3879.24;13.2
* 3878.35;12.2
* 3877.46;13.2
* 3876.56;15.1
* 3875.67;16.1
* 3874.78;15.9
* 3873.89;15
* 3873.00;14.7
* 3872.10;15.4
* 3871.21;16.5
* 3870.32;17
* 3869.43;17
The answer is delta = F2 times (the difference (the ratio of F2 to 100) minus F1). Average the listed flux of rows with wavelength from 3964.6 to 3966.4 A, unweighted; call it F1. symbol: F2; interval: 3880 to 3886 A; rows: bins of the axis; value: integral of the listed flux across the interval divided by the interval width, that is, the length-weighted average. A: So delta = -140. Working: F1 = 9.3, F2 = 15.3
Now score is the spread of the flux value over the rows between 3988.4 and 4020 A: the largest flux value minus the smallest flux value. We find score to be 3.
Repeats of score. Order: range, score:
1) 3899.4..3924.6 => 3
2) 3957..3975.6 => 13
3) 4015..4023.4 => 1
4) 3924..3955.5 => 12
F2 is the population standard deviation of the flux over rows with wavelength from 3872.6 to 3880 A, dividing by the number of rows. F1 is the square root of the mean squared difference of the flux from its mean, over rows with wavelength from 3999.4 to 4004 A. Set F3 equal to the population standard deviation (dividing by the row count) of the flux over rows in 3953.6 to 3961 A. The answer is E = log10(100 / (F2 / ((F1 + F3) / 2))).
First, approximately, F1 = 0.2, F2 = 1.3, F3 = 0.77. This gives 1.6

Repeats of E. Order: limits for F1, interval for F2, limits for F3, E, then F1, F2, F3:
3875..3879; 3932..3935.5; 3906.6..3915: 2.4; 1.5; 0.5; 0.76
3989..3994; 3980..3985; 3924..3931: 2.9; 0.4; 0.2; 2.65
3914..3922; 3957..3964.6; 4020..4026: 1.3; 0.5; 1.6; 0.20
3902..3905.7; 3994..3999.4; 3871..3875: 2.1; 0.9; 0.6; 0.64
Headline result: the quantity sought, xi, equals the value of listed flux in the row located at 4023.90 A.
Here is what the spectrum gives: 17.3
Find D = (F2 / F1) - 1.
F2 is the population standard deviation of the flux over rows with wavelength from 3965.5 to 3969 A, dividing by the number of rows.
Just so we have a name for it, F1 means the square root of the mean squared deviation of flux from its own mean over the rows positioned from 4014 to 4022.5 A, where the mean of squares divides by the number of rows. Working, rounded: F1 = 0.4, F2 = 1.9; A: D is 3.4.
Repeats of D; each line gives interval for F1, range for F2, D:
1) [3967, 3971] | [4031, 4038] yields -0.3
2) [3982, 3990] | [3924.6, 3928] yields 4.4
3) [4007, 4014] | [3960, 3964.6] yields 1.0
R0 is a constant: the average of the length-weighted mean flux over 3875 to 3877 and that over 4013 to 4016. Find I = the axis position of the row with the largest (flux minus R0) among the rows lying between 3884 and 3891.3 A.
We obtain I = 3884.61 A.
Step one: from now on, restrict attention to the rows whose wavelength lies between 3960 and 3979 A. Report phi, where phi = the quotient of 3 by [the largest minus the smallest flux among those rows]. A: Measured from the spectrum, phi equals 0.3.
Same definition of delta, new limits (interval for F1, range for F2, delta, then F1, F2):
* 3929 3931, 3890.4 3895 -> -101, 8.6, 12.0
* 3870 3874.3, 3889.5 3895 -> -184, 15.7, 11.8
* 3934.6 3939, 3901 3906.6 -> -120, 8.4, 14.5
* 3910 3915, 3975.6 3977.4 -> -217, 15.7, 14.0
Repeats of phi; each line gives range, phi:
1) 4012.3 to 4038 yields 1.1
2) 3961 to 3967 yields 0.4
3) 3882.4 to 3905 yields 0.4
